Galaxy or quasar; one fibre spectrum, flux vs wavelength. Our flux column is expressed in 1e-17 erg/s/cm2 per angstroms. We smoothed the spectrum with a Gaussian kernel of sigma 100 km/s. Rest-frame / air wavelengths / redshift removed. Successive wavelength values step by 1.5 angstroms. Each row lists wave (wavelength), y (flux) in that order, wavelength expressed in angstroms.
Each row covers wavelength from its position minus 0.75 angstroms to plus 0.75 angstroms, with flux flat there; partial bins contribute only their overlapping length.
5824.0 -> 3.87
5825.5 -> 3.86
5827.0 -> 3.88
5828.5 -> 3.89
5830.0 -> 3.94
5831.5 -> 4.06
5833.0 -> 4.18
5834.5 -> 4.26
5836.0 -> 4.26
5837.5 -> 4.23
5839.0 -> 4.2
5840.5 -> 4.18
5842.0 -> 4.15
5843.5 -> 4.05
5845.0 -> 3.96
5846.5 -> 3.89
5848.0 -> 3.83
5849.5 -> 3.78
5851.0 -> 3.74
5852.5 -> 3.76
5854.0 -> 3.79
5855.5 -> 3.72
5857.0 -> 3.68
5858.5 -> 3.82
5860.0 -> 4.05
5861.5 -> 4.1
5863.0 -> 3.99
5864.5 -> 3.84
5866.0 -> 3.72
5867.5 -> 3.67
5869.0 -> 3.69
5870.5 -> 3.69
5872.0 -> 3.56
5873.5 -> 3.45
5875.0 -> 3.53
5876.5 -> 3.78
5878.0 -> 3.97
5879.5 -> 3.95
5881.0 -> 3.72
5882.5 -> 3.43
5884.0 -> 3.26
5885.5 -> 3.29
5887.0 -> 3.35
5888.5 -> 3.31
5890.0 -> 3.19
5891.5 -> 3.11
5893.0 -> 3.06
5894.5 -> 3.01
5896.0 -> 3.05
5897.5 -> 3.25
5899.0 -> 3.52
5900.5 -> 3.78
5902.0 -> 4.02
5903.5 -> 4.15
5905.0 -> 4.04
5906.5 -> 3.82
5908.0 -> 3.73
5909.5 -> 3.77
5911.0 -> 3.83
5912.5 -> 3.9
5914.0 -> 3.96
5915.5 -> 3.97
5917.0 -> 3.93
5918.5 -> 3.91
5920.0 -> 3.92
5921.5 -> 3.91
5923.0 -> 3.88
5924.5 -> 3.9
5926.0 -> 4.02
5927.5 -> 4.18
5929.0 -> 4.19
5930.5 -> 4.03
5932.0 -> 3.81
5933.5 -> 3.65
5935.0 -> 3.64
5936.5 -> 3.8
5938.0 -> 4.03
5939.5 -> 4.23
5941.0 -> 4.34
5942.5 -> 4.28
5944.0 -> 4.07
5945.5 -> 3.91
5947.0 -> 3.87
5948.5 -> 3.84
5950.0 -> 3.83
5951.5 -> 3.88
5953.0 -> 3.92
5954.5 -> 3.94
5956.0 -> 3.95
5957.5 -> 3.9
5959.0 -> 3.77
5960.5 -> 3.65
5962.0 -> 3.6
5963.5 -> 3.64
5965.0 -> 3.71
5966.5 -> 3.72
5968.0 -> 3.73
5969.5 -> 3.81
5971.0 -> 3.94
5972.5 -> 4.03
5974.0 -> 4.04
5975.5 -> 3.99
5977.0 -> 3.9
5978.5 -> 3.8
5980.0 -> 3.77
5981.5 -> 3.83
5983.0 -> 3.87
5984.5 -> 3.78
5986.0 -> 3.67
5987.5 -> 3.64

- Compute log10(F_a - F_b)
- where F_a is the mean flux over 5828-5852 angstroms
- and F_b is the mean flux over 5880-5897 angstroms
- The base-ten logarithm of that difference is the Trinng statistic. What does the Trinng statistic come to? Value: -0.1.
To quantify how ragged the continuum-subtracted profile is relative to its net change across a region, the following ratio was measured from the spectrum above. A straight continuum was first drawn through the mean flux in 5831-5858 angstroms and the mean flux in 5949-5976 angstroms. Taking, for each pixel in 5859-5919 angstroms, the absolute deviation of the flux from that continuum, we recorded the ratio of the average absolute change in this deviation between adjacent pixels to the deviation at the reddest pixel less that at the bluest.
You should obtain -1.4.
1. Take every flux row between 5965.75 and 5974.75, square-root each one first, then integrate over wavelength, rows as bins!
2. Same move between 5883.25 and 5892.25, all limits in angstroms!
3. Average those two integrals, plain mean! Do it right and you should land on 17.0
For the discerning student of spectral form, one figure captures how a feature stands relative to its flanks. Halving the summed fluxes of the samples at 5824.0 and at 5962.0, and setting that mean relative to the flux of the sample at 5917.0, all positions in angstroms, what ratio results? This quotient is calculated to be 0.95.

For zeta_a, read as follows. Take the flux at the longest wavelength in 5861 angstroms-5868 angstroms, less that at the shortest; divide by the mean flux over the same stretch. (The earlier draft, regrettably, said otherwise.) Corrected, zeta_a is -0.11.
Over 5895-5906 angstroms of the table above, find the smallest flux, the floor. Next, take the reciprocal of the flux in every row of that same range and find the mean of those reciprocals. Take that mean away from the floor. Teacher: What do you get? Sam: 2.8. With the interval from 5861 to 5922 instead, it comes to 2.7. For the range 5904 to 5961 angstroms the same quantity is 3.4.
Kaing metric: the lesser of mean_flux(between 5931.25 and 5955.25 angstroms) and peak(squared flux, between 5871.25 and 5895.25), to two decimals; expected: 3.94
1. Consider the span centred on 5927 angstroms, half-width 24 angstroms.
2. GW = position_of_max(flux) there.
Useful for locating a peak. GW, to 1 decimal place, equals 5941.0 angstroms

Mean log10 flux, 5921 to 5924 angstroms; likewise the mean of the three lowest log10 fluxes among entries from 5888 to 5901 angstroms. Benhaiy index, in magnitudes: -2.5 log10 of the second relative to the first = 0.22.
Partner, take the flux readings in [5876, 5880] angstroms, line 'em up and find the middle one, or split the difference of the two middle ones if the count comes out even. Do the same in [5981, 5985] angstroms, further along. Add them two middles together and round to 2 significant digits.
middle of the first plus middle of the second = 7.8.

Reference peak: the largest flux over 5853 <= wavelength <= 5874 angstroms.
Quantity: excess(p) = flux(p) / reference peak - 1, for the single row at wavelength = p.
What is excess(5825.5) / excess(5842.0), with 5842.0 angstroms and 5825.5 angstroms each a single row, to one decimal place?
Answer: -4.8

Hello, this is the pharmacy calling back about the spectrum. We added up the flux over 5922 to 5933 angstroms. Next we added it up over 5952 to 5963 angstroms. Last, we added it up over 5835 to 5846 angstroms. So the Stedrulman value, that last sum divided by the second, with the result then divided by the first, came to 0.039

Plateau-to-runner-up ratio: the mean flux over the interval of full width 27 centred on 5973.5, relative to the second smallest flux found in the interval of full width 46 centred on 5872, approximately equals 1.24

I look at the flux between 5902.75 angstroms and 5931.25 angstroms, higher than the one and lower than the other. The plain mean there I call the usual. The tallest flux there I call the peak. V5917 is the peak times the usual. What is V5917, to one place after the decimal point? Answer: 16.5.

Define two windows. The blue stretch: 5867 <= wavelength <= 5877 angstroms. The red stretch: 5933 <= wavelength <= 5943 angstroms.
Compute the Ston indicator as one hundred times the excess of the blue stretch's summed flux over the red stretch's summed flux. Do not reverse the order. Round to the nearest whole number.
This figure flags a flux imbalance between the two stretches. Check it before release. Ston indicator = -260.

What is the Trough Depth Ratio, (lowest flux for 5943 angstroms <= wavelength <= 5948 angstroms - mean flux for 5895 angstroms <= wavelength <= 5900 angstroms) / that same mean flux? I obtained 0.18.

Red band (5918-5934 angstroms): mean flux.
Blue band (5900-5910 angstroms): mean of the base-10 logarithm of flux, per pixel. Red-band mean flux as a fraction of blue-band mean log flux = 6.68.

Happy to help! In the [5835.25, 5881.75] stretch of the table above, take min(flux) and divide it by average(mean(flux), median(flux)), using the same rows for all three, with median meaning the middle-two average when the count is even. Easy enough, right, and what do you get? 0.898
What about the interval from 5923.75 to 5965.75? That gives 0.921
